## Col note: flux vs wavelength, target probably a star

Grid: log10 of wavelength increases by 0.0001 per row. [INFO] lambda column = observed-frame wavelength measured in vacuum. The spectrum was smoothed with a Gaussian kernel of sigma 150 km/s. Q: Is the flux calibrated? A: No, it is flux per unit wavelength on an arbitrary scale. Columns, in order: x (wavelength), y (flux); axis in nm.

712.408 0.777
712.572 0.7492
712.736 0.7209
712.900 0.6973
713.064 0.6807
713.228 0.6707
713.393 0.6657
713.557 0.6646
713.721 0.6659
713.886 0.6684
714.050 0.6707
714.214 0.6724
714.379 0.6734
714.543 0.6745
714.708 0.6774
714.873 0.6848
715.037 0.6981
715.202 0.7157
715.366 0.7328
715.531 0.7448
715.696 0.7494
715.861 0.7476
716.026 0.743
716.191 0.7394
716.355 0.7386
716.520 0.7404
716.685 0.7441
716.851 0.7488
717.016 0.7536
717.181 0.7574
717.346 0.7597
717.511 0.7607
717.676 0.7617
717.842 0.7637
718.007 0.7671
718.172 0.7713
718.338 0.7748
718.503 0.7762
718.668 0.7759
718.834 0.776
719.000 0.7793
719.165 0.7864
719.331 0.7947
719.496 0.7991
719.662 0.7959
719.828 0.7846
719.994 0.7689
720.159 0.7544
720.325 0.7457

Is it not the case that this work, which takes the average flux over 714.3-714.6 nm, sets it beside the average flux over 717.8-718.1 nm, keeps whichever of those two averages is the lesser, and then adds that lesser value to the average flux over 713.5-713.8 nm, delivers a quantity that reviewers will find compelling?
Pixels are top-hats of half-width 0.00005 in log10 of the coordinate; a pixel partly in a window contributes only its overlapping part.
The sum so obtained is 1.34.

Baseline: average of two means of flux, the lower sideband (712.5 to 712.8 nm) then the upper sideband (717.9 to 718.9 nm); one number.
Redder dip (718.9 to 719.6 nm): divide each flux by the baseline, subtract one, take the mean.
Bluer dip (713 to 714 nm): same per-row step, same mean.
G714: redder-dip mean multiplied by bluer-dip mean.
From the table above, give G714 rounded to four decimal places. -0.0053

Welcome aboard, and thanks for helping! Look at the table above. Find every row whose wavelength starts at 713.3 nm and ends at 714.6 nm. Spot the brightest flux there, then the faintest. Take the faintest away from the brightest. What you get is 0.010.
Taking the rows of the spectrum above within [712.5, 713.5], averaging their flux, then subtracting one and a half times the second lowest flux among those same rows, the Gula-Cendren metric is -0.31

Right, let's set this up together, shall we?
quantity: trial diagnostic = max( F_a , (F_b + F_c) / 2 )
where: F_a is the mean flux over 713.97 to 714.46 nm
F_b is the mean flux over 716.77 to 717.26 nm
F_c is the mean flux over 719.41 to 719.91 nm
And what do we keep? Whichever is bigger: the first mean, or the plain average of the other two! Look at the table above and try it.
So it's 0.773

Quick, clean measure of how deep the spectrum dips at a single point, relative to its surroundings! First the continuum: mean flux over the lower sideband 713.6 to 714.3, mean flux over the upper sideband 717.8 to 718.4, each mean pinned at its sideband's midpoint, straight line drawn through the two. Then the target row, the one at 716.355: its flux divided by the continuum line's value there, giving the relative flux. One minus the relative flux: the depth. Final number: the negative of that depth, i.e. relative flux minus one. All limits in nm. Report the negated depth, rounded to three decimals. 0.016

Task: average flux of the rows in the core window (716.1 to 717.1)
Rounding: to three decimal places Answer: 0.744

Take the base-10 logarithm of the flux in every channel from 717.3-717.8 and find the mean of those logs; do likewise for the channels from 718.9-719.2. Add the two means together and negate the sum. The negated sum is 0.225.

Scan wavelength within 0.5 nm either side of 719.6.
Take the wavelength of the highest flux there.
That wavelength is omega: 719.496 nm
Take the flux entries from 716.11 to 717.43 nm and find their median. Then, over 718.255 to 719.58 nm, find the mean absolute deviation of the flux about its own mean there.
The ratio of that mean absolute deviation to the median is 0.011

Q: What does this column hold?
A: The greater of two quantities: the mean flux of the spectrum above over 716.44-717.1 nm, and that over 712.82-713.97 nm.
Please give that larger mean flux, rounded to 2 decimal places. 0.75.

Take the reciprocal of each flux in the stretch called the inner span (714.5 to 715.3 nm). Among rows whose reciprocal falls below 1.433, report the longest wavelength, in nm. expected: 715.202 nm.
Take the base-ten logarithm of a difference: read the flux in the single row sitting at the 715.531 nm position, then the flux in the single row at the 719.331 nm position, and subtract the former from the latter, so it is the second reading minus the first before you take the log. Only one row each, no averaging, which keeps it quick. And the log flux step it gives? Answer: -1.30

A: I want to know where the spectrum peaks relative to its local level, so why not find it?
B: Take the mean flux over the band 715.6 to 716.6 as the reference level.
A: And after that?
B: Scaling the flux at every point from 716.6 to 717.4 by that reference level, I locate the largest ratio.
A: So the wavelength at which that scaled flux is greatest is 717.346 nm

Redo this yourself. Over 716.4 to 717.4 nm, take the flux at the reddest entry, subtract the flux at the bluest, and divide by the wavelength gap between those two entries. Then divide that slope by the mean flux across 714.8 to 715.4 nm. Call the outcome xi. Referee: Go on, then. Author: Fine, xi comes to 0.033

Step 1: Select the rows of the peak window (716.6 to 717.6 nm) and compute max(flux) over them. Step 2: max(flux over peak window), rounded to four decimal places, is 0.7607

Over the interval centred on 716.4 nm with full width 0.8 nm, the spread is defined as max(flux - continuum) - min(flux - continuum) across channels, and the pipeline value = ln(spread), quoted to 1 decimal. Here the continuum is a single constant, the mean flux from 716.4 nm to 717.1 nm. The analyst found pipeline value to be -5.2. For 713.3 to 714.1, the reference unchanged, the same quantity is -5.1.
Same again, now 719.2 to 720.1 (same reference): -3.5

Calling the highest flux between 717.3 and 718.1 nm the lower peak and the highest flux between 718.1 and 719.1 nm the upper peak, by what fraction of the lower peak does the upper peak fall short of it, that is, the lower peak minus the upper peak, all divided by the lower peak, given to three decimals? -0.016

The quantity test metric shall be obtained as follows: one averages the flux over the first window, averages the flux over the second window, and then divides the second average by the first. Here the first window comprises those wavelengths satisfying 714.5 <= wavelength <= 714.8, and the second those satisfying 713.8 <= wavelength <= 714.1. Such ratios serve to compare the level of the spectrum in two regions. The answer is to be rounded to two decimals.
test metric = 0.99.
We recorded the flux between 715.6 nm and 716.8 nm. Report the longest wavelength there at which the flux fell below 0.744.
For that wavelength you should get 716.520 nm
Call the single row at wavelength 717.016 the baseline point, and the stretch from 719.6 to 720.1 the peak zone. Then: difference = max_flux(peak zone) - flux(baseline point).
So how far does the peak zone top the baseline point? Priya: 0.042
